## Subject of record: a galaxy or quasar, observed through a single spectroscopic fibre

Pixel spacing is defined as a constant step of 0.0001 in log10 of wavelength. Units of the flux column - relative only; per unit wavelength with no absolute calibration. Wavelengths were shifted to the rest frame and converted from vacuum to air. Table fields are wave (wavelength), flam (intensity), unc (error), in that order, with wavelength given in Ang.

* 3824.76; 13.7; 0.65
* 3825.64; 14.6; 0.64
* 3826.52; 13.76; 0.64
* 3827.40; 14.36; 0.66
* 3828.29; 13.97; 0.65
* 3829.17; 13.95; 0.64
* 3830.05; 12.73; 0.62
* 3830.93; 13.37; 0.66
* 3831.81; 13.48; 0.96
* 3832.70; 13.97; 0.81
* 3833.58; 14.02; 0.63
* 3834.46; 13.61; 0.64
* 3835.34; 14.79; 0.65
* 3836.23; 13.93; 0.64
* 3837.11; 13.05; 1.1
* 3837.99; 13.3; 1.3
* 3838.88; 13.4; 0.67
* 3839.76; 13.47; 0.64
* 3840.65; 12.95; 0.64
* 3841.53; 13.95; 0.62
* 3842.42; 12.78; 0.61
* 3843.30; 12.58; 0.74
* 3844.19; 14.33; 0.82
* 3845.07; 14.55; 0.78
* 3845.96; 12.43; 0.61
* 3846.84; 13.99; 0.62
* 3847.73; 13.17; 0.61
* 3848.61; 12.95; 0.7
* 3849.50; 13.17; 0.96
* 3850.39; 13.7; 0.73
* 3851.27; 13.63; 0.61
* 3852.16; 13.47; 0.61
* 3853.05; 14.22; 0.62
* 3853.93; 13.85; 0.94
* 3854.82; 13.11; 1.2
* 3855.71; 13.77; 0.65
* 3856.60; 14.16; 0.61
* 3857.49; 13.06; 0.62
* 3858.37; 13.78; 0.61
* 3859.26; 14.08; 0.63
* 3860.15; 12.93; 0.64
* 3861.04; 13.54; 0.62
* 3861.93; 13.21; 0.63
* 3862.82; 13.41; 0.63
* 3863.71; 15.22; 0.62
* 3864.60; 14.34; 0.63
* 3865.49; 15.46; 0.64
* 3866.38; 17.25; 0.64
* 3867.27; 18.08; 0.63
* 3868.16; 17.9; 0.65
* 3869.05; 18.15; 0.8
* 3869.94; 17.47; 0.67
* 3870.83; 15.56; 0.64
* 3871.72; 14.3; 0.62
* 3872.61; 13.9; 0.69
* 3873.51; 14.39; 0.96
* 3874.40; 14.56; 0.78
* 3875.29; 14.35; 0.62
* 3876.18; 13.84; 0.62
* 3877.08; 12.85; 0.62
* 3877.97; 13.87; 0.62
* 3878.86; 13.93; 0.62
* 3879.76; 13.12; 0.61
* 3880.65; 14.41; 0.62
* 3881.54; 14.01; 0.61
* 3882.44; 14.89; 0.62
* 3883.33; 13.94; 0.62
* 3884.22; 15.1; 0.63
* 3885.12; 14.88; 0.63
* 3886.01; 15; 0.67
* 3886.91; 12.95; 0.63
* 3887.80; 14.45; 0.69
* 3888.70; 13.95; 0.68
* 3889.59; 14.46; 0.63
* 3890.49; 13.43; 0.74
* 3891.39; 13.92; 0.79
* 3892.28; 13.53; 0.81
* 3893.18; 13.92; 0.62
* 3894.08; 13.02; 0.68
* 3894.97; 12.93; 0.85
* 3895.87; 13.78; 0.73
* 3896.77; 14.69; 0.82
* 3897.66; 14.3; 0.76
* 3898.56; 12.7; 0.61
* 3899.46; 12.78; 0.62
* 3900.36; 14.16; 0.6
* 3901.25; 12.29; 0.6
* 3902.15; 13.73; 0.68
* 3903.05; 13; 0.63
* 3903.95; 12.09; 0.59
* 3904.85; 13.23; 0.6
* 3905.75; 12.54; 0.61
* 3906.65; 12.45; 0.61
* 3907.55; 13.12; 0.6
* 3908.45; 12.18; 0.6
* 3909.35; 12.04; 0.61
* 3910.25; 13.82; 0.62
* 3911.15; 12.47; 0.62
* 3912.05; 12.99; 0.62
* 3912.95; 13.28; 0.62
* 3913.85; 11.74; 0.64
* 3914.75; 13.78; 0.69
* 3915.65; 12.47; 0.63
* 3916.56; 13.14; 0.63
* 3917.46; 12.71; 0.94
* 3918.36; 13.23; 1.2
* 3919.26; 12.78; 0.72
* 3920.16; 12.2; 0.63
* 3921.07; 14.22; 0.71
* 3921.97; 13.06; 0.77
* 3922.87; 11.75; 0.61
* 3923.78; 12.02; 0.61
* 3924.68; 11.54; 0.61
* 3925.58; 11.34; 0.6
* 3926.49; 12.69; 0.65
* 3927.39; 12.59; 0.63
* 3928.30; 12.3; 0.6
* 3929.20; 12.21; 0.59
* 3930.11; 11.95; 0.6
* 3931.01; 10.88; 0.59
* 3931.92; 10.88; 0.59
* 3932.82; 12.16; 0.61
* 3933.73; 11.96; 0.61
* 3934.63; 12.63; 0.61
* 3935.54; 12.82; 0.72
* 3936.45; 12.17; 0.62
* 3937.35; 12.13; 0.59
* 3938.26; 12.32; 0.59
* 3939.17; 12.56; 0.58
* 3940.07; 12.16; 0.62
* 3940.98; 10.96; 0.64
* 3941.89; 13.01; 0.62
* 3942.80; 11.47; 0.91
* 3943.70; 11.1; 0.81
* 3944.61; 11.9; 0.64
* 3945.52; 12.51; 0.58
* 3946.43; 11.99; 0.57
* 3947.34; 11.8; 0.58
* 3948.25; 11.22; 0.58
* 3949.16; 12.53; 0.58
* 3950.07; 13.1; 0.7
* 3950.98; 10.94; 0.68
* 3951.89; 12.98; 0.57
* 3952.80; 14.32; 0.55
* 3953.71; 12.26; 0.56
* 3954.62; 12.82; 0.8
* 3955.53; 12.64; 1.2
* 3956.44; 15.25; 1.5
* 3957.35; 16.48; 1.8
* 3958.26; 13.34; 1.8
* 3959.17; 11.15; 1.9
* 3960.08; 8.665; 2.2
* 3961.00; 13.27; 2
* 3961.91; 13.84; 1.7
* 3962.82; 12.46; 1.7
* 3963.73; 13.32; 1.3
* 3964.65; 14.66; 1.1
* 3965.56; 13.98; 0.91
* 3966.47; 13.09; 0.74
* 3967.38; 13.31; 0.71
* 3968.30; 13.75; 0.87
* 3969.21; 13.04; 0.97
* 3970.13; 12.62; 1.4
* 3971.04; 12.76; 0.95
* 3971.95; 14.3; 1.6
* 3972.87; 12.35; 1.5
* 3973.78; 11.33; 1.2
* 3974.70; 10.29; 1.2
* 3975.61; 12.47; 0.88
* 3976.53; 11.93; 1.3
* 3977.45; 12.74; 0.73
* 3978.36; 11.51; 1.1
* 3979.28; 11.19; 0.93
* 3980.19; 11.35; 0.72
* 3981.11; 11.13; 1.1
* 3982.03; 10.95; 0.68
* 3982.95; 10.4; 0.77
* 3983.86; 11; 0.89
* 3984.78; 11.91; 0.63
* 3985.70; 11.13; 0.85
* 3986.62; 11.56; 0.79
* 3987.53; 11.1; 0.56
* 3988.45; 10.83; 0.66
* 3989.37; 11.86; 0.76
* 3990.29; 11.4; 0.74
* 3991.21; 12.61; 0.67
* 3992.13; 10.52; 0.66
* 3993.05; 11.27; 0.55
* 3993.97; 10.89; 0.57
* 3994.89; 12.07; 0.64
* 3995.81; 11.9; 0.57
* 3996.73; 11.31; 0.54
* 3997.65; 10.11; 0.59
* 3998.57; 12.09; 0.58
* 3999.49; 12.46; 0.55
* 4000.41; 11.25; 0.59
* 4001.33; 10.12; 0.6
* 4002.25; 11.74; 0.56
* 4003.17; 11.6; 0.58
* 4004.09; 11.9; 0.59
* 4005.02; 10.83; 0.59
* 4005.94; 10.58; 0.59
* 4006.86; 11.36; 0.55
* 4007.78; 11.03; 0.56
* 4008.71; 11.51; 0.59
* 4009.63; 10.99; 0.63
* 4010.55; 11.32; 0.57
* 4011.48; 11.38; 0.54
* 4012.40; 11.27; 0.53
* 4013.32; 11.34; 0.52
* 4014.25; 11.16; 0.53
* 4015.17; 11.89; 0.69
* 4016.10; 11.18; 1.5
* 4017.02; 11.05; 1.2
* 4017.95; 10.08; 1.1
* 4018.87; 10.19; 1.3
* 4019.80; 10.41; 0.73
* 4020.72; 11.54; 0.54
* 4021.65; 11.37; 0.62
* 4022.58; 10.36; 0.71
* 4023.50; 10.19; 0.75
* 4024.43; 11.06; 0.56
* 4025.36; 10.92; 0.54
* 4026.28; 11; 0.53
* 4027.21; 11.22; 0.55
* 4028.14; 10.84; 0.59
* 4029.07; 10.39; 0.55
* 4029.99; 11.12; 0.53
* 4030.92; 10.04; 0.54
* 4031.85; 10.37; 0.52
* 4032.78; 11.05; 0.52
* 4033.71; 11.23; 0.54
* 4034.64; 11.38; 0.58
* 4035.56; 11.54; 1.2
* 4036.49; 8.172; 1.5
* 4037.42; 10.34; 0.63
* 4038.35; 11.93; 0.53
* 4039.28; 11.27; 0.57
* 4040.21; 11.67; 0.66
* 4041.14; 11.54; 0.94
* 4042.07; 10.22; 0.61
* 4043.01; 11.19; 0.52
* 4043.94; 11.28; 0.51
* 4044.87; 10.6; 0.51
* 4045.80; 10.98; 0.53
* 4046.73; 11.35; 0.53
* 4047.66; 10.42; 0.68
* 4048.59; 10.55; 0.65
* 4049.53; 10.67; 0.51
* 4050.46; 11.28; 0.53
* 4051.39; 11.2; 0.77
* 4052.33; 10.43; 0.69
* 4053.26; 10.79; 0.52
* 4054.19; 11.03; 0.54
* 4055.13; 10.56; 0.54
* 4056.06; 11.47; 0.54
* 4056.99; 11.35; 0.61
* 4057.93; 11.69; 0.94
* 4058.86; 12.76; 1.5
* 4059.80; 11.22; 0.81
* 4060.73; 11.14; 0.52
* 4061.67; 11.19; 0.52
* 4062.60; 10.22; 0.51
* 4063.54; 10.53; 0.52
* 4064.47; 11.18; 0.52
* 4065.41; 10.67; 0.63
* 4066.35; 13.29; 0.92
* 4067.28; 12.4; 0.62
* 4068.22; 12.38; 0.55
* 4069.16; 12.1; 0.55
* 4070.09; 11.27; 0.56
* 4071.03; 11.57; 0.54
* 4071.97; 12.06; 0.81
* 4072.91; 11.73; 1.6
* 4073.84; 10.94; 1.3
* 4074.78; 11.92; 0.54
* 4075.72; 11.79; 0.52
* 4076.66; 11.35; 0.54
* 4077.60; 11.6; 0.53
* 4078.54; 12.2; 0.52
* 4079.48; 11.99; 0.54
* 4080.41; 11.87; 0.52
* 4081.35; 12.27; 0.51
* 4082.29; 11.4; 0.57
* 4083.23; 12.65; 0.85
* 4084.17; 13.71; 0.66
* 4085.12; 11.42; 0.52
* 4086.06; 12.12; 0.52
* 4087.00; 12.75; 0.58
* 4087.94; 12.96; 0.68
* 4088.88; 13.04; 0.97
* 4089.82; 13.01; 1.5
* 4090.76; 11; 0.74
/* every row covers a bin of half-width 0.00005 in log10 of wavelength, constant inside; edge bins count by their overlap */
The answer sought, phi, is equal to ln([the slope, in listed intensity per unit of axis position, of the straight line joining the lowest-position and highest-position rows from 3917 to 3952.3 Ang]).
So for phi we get -4.8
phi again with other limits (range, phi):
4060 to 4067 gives -1.0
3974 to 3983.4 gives -4.3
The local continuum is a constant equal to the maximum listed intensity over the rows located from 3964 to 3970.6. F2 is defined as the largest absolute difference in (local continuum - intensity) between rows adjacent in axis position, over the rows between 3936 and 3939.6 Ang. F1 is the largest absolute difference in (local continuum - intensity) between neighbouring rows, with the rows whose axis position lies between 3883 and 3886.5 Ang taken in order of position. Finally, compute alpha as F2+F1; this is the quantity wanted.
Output 1.4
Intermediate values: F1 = 1.2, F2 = 0.2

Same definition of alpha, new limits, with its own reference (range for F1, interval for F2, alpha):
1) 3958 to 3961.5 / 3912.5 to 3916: 6.6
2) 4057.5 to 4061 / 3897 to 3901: 3.1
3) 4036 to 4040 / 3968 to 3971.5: 2.9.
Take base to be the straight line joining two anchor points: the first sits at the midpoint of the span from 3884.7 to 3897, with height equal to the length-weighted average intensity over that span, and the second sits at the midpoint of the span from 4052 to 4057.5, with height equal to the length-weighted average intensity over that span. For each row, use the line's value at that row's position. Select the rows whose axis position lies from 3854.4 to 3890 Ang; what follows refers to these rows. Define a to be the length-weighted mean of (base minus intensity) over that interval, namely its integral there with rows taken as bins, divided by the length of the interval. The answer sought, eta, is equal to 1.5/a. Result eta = -4.9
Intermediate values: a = -0.3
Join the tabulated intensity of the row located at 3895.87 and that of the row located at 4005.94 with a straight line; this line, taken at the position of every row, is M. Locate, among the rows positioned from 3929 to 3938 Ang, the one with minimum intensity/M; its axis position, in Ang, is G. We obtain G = 3931.01 Ang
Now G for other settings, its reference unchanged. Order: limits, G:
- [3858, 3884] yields 3860.15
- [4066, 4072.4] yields 4070.09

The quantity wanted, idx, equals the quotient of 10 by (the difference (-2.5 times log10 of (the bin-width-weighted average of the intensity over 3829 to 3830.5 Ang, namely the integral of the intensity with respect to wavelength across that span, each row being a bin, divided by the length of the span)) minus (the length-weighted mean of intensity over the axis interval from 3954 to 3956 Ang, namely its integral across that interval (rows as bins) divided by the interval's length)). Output -0.64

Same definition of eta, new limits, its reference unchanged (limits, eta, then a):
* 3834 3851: 1.2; 1.3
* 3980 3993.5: 1.6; 0.9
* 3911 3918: 2.4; 0.6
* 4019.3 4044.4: 3.0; 0.5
